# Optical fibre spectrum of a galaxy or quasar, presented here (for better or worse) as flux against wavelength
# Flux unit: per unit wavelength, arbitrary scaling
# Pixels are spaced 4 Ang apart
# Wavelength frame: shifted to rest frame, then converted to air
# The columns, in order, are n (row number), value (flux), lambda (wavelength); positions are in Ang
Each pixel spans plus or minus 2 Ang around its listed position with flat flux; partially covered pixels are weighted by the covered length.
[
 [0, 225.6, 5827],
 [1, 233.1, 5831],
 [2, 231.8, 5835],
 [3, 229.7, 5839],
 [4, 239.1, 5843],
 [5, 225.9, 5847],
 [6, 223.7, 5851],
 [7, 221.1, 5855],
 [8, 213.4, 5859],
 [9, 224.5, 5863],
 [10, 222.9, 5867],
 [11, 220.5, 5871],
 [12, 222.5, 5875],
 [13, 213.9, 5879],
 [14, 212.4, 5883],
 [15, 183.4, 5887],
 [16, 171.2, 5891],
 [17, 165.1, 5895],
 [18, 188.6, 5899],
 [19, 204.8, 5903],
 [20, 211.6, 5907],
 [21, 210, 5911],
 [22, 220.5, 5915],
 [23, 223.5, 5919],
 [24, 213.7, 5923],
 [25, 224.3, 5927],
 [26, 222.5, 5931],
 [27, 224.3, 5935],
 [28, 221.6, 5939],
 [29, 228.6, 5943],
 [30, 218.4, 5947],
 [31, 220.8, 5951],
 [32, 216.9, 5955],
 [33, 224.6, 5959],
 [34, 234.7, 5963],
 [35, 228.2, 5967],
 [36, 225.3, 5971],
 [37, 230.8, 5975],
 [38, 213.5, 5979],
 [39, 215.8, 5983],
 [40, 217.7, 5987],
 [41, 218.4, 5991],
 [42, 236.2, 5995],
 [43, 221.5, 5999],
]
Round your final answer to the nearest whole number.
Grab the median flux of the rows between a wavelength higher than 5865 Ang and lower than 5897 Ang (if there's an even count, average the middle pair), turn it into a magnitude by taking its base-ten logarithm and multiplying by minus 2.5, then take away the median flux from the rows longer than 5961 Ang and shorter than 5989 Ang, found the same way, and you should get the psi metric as -231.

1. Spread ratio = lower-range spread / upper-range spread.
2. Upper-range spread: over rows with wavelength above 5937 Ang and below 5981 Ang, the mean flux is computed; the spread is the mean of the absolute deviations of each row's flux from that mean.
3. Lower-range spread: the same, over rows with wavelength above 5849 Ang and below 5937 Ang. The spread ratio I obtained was 2.5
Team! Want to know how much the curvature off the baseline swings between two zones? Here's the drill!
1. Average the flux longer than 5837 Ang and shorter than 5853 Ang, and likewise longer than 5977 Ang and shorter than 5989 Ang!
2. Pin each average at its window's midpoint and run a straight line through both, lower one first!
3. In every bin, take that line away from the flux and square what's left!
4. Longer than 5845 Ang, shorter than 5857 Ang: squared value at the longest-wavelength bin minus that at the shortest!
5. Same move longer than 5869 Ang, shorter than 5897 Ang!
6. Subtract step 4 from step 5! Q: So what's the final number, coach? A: 3449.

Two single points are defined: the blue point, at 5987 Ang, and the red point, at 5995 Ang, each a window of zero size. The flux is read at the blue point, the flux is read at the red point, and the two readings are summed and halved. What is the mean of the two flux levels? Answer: 227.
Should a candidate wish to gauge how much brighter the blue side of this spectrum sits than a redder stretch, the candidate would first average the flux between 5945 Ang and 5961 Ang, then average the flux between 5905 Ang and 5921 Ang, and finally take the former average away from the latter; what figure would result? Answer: -4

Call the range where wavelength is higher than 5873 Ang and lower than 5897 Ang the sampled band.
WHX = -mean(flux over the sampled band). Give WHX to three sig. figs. -195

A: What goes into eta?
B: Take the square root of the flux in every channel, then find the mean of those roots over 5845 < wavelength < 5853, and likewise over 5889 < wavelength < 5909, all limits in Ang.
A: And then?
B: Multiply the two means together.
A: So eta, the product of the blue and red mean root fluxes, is 205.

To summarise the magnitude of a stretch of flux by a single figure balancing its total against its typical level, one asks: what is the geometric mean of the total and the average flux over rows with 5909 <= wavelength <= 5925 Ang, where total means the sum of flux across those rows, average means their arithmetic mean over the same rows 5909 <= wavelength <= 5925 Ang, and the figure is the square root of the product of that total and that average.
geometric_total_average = 434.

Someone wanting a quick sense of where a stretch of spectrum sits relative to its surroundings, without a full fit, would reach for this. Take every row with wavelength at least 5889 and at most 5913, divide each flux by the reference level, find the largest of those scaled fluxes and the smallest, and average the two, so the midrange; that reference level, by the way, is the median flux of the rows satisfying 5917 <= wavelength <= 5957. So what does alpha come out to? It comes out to 0.85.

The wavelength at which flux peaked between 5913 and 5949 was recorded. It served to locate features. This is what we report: 5943 Ang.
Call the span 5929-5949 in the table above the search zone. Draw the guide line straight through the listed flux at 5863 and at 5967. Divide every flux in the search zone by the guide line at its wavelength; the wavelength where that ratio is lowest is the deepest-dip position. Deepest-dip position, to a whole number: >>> 5947 Ang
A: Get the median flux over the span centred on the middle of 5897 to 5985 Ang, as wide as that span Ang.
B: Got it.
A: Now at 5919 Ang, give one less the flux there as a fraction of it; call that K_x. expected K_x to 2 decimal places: -0.01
